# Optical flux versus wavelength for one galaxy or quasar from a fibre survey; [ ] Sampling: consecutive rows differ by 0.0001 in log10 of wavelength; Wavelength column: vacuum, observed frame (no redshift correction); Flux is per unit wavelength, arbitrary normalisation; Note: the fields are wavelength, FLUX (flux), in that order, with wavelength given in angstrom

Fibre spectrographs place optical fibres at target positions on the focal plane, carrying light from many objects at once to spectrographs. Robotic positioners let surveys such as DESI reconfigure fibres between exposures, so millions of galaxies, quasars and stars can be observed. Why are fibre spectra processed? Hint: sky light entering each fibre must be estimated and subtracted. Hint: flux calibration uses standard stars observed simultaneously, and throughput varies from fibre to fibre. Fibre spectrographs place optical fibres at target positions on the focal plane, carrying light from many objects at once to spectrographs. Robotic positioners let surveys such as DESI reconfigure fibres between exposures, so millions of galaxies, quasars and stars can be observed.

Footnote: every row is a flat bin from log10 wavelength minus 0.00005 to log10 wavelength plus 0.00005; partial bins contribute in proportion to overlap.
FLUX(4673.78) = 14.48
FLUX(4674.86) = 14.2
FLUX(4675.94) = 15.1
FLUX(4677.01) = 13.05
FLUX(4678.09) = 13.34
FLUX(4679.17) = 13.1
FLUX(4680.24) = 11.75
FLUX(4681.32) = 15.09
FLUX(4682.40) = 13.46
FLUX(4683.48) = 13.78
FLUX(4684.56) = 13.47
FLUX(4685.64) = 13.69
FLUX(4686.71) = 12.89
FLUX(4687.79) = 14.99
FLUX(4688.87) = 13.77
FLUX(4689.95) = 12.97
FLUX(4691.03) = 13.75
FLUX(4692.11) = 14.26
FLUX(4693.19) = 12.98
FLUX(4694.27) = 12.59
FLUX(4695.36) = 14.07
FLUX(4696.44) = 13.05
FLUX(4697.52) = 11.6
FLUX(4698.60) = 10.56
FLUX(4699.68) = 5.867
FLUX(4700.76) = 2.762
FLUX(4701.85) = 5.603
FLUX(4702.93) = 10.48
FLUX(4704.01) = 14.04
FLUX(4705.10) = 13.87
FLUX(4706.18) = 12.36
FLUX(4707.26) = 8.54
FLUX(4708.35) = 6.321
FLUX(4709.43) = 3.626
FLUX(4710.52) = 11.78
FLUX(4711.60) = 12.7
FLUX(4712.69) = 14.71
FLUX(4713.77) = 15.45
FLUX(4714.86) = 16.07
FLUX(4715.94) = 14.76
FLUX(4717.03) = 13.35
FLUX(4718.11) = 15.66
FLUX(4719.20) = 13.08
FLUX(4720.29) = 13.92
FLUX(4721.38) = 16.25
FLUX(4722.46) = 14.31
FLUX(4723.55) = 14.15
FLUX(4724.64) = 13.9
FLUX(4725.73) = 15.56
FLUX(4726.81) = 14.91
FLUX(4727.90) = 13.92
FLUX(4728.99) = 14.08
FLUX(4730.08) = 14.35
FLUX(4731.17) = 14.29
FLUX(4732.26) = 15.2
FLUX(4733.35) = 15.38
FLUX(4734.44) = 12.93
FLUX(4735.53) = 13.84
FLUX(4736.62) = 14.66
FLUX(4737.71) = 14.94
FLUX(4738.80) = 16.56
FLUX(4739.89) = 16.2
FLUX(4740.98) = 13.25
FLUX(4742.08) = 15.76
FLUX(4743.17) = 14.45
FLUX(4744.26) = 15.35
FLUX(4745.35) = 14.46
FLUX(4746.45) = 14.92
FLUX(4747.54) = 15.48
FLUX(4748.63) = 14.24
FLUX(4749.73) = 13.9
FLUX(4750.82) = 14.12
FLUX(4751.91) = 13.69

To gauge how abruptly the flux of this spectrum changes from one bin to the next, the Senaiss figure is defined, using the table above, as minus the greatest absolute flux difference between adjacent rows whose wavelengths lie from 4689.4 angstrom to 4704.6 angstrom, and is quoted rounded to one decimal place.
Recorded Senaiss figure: -4.9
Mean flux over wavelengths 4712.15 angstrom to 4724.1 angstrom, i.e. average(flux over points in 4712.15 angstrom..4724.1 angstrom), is 15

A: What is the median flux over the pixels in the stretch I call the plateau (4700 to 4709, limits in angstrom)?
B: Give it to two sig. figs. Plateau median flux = 9.5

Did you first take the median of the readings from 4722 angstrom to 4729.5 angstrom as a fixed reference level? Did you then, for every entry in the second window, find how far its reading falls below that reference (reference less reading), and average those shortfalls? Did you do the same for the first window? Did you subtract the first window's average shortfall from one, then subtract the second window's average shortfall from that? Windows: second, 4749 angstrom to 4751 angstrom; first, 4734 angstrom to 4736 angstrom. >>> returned 0.1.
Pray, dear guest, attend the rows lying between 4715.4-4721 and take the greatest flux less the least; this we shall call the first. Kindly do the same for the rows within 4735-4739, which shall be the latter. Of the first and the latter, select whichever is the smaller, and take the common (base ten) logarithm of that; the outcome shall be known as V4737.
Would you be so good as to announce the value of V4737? 0.412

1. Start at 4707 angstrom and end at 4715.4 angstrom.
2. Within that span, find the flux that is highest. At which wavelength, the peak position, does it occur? 4714.86 angstrom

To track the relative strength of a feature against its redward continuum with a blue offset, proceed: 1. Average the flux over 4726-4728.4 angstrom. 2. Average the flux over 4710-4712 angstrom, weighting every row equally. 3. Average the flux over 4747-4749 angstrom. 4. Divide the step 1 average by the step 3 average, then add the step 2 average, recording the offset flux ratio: 13.2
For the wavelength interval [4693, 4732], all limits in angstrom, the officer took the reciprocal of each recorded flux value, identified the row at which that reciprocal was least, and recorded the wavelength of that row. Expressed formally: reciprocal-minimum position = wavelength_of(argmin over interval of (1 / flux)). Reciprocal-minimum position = 4721.38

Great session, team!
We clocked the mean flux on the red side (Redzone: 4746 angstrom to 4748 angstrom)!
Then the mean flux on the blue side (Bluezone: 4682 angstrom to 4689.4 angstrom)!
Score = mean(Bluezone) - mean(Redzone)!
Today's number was -1.5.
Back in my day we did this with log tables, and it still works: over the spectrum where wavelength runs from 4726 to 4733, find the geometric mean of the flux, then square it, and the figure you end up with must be 209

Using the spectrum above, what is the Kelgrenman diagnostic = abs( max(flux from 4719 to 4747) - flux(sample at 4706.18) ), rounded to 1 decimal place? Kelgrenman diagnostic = 4.2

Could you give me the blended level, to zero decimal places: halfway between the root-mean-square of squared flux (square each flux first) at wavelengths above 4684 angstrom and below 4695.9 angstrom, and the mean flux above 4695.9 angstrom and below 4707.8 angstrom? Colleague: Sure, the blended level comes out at 98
